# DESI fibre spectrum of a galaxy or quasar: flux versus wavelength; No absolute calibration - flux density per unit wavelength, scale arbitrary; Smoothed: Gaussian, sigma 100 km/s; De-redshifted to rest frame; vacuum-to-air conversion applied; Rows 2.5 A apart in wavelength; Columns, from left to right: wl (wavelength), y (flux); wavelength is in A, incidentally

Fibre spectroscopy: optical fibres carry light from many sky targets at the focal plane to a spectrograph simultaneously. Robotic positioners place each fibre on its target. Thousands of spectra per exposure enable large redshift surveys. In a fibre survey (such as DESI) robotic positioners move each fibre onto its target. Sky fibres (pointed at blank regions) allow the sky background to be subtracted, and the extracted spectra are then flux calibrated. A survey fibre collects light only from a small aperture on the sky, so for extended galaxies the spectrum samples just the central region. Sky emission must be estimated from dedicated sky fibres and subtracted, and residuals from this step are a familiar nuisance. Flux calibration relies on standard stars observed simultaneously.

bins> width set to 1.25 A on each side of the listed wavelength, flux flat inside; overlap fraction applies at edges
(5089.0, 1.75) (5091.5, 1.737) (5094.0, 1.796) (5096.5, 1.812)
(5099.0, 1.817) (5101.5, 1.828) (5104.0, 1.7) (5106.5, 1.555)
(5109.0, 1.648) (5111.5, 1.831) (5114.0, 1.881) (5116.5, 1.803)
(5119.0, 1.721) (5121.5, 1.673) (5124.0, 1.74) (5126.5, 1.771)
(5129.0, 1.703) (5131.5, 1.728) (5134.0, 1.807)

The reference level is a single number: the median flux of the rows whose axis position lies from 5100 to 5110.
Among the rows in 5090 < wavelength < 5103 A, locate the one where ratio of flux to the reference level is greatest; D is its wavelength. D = 5101.5 A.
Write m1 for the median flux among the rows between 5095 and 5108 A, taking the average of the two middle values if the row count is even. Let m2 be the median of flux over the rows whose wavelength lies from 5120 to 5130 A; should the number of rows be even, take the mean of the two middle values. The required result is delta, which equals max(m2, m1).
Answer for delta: 1.81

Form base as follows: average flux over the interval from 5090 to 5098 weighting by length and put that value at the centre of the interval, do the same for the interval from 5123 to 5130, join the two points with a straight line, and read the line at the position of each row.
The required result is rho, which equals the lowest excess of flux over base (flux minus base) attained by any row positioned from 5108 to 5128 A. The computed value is -0.11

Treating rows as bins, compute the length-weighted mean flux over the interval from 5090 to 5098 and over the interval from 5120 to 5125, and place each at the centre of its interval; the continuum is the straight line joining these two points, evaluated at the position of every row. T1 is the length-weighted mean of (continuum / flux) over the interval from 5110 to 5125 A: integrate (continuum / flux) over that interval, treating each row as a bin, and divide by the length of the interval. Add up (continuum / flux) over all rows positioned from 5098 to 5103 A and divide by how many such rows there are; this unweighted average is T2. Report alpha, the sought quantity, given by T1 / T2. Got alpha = 1.00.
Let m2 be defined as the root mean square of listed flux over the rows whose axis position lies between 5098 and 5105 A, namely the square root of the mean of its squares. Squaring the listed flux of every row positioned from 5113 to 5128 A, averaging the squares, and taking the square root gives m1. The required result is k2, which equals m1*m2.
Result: 3.15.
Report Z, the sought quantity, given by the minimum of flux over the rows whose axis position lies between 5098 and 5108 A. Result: 1.555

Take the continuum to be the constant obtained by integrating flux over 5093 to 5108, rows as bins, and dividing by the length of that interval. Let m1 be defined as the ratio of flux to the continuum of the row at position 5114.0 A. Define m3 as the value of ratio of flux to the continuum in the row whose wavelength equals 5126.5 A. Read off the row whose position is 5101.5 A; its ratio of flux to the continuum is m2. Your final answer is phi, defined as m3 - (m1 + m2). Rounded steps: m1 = 1.08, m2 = 1.05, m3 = 1.01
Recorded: -1.11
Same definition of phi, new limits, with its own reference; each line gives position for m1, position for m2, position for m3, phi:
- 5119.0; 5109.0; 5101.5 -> -0.88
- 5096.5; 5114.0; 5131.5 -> -1.12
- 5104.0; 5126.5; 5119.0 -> -1.00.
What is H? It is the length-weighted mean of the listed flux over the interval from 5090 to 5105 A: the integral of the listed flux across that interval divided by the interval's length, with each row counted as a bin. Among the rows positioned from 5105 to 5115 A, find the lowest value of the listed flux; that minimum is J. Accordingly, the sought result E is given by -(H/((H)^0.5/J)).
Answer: -2.08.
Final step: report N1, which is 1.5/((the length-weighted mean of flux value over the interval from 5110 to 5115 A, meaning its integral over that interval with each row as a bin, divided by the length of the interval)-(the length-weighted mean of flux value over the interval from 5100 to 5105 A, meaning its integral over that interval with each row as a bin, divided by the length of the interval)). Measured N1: 20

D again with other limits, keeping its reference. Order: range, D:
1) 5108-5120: 5114.0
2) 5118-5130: 5126.5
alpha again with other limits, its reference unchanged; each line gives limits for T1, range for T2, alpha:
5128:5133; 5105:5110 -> 0.90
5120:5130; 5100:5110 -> 0.95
